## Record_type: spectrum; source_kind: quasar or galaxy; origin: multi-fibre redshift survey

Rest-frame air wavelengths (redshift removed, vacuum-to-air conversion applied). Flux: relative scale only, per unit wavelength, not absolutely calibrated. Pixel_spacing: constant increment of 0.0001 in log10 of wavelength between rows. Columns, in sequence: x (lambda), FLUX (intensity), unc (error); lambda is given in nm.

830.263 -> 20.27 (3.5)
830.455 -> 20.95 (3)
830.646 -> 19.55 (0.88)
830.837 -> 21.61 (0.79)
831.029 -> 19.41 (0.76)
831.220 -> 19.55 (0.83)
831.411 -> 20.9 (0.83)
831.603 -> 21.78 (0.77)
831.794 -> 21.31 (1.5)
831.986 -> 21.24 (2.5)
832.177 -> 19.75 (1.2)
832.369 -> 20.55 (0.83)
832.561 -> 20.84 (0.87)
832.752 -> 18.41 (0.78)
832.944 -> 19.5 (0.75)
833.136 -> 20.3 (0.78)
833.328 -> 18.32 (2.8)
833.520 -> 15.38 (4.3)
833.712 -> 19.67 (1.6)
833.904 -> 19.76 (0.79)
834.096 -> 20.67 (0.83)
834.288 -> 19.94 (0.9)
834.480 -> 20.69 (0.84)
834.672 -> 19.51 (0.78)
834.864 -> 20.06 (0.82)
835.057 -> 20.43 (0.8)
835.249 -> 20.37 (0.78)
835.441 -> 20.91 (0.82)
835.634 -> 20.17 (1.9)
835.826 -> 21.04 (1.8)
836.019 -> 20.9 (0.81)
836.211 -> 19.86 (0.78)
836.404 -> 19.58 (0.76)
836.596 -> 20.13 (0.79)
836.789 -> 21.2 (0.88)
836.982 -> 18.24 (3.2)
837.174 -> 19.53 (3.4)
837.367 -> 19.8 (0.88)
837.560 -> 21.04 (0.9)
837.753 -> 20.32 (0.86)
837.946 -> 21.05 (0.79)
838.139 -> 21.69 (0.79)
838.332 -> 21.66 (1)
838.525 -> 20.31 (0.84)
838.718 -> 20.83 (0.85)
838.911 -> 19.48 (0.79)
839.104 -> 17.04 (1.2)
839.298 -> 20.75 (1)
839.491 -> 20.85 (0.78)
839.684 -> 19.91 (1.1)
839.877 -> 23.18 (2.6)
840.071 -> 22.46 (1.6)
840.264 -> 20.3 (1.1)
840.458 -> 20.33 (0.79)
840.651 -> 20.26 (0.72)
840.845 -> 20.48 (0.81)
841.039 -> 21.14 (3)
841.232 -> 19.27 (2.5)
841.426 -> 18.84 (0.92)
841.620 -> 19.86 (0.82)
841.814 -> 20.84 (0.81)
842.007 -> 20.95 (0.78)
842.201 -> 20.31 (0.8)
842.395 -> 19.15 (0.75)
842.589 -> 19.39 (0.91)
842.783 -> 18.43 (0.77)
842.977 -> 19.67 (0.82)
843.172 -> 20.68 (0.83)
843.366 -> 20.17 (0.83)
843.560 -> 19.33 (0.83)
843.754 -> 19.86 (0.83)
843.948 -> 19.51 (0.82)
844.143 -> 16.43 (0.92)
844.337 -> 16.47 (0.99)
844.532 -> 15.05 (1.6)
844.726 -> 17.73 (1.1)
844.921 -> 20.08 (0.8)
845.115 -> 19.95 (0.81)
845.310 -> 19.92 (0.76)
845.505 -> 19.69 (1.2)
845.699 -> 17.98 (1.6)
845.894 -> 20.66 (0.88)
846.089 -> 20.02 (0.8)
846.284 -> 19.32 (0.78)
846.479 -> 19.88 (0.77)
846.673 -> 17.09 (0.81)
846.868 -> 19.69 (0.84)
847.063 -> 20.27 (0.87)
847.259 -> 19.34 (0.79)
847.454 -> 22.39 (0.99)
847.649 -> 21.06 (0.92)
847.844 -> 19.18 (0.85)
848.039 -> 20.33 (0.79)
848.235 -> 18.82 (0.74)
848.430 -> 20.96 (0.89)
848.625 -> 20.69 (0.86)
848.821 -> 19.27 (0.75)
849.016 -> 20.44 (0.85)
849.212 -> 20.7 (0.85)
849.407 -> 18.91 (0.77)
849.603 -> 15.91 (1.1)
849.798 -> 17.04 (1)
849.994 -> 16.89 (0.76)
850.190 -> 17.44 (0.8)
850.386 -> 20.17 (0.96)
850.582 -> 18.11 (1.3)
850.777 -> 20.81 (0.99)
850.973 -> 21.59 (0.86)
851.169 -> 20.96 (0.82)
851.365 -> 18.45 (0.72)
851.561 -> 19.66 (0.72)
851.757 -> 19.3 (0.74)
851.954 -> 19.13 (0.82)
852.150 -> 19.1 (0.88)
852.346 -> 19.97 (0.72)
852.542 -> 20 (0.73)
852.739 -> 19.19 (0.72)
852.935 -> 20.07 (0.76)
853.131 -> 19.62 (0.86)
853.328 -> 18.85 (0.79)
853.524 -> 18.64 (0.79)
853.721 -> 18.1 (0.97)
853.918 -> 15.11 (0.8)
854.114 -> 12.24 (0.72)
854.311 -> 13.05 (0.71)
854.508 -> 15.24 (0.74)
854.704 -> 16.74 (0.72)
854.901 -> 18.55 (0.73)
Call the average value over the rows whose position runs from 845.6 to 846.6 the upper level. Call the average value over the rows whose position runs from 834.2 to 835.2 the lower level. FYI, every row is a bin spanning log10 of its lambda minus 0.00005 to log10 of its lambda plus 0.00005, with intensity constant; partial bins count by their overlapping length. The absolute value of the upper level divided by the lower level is 0.97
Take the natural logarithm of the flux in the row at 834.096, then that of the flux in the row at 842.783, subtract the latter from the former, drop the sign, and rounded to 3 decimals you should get 0.115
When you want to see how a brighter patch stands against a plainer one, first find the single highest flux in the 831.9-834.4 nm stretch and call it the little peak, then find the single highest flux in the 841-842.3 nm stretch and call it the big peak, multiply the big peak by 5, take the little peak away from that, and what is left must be 84.5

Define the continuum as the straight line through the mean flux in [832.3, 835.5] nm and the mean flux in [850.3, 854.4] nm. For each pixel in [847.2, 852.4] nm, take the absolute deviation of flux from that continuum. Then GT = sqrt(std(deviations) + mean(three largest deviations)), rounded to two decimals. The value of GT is 2.00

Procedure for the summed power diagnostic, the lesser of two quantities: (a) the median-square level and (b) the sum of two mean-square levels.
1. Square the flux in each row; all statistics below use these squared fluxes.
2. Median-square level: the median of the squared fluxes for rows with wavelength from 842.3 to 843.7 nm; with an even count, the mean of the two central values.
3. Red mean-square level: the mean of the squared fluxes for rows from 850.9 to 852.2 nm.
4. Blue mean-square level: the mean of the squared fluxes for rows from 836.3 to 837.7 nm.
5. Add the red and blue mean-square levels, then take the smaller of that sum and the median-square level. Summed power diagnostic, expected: 376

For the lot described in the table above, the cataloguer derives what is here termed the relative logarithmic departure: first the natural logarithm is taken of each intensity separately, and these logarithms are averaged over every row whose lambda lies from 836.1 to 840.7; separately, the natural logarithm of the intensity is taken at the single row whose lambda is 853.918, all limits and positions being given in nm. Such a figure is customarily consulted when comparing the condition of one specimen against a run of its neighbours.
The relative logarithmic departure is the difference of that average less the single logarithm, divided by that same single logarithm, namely 0.110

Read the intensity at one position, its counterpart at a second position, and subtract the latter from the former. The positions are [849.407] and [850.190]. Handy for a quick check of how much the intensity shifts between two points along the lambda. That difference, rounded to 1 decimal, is 1.5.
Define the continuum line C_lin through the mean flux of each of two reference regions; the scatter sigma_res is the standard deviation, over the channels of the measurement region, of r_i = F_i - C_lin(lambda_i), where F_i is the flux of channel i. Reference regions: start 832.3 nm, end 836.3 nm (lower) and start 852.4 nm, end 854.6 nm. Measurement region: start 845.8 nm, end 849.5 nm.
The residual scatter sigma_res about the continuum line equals 1.1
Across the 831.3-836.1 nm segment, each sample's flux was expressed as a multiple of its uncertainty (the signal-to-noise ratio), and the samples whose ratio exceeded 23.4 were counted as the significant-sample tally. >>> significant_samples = 16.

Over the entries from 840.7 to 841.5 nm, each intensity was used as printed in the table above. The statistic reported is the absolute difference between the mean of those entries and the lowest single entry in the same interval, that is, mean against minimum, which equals 1.1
